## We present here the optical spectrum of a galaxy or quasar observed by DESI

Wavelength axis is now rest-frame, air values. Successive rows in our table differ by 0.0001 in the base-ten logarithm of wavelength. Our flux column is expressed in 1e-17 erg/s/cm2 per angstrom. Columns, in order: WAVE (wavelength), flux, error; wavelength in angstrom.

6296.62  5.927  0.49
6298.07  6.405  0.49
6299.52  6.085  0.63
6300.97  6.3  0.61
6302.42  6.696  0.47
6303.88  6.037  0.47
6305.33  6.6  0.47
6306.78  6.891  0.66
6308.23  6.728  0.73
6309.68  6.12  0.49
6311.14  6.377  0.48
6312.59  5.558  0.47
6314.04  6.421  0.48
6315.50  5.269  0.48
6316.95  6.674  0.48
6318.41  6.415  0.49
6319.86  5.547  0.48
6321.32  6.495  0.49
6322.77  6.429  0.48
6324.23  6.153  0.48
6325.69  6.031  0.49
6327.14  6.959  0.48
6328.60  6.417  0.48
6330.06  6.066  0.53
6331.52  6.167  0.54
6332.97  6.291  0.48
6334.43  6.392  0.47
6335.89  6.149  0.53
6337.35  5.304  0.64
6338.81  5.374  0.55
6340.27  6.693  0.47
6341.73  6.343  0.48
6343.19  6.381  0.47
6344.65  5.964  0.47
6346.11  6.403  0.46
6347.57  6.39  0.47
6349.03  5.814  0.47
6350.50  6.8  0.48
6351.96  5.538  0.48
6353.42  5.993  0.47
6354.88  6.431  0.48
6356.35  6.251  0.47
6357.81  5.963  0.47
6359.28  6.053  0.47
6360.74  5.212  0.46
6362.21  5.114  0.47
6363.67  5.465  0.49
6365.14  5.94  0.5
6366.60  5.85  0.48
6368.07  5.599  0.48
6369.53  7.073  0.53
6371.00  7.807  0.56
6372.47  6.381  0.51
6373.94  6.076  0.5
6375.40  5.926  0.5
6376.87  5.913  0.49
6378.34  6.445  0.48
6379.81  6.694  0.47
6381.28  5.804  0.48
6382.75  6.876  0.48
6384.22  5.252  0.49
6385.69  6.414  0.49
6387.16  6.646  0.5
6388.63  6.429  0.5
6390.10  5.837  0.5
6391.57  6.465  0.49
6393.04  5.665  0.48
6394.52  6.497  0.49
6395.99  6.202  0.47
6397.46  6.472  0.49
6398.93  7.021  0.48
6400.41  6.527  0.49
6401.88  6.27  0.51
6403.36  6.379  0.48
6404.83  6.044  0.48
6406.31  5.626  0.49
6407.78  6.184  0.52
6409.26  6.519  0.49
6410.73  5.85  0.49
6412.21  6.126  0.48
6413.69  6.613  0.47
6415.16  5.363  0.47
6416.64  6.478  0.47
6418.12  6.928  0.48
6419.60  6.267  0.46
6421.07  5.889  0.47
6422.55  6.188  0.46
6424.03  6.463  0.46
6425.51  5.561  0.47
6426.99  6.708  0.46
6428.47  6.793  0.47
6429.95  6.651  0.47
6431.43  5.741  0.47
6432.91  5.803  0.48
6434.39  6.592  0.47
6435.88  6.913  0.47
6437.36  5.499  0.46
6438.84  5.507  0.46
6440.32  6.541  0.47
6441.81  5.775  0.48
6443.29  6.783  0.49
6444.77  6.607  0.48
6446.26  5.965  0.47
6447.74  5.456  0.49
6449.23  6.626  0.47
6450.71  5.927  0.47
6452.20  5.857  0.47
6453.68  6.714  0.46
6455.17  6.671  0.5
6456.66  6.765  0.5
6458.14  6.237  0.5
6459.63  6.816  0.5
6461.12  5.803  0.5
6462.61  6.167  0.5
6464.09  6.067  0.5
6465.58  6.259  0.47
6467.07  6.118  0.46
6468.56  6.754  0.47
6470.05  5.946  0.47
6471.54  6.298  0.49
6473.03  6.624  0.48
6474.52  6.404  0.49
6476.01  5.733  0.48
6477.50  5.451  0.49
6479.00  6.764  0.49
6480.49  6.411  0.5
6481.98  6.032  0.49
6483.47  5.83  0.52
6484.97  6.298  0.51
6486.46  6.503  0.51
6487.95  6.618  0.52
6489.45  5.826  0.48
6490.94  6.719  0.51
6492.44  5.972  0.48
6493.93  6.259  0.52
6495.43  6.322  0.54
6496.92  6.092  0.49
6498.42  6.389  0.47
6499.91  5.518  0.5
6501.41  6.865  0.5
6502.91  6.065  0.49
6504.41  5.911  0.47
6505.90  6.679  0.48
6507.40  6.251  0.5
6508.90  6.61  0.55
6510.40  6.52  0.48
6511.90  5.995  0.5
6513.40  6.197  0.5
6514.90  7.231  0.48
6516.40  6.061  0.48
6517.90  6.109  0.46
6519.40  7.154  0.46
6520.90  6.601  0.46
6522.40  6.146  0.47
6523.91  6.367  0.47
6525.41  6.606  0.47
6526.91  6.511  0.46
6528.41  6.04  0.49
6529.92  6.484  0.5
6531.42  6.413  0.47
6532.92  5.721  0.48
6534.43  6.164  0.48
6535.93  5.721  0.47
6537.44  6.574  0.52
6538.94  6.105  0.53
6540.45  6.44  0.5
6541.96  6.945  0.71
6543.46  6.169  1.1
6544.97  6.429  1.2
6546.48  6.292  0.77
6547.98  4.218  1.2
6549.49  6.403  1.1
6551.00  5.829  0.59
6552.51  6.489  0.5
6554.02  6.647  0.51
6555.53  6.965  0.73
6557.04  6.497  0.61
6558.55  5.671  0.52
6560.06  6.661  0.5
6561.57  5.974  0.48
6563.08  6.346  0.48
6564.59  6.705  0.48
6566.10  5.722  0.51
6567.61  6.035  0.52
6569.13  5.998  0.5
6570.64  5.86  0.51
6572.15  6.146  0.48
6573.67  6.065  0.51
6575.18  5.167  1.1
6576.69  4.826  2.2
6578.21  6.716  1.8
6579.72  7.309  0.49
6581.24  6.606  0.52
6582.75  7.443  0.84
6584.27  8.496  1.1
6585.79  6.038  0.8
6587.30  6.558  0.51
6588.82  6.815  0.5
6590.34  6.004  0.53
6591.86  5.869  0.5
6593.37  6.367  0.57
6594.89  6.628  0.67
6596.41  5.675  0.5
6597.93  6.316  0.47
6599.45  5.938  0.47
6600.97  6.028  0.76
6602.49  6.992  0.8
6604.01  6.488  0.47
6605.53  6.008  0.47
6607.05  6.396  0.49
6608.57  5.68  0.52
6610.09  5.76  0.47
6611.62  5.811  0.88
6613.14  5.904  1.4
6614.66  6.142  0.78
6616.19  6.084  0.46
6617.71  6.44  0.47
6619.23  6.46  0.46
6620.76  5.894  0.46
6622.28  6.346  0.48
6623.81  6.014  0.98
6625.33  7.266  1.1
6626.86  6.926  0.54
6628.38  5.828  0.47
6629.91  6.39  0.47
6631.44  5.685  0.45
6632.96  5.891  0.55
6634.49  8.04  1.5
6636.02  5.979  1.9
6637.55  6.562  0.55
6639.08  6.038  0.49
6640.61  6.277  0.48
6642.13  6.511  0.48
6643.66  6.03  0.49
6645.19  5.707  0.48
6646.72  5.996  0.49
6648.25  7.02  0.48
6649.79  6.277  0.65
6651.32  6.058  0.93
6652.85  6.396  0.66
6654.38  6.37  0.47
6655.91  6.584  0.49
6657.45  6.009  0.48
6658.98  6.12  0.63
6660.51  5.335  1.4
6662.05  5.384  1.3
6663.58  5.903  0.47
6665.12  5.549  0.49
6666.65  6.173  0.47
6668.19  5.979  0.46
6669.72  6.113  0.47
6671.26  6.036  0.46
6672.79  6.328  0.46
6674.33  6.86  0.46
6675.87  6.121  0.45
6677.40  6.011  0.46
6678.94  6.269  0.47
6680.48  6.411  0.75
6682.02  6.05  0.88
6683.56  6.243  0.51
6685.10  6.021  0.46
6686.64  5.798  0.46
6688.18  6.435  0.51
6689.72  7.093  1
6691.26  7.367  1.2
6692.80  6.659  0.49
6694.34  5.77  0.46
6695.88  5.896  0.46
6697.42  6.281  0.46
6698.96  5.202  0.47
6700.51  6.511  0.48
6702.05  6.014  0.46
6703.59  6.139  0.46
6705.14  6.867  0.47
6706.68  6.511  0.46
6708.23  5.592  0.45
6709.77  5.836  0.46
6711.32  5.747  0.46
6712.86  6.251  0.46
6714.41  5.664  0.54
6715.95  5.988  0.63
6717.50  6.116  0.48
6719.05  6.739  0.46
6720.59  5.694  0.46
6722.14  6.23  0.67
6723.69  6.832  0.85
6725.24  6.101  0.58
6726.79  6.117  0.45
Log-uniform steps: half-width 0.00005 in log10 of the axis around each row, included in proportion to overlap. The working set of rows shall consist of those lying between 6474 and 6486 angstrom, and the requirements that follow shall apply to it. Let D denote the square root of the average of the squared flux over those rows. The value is 6.13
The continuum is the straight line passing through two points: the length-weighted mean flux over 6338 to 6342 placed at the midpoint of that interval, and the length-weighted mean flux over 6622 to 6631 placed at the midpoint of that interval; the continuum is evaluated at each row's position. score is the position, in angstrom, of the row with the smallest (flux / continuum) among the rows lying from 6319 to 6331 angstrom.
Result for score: 6319.86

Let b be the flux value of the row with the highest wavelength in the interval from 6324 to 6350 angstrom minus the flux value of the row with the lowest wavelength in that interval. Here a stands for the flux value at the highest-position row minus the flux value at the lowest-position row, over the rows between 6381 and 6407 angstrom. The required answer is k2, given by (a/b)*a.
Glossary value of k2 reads -0.09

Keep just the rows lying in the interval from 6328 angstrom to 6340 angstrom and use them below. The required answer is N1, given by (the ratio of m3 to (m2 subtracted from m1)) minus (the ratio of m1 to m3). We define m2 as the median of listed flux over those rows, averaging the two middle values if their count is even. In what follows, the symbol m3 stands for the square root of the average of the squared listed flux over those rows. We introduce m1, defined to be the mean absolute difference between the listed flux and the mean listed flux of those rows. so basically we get -1.09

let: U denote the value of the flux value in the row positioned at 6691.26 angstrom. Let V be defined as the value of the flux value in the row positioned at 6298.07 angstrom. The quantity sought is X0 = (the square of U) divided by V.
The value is 8.5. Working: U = 7.367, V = 6.405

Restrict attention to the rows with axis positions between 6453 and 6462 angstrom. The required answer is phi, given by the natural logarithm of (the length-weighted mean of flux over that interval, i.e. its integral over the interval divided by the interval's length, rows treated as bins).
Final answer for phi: 1.87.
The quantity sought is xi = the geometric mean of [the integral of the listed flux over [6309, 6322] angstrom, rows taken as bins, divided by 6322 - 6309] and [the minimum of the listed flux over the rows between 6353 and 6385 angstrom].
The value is 5.58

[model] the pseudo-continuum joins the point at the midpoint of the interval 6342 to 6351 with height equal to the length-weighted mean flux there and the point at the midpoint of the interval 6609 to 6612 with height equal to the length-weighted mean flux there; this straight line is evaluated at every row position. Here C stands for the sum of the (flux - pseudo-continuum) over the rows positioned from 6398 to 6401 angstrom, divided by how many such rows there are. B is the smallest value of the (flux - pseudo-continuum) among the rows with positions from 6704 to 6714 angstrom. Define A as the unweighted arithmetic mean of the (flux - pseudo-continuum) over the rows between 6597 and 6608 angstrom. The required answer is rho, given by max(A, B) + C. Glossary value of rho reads 1.1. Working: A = 0.53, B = 0.03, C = 0.6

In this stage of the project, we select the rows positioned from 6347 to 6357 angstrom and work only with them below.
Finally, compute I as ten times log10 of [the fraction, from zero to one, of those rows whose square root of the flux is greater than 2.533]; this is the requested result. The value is -5.4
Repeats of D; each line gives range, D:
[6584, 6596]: 6.64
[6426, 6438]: 6.36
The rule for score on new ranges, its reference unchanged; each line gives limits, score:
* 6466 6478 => 6477.50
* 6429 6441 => 6437.36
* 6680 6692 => 6686.64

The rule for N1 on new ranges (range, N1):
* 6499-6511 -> -1.11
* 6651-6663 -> -1.11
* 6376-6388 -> -1.12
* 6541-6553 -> -1.14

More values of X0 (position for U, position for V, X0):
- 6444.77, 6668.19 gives 7.3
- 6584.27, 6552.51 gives 11.1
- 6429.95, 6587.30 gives 6.7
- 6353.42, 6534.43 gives 5.8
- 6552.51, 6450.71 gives 7.1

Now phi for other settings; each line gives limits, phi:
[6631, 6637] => 1.86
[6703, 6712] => 1.81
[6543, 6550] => 1.77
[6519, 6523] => 1.89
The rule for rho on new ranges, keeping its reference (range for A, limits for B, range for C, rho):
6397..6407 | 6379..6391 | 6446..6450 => 0.1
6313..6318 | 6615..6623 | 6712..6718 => 0.6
